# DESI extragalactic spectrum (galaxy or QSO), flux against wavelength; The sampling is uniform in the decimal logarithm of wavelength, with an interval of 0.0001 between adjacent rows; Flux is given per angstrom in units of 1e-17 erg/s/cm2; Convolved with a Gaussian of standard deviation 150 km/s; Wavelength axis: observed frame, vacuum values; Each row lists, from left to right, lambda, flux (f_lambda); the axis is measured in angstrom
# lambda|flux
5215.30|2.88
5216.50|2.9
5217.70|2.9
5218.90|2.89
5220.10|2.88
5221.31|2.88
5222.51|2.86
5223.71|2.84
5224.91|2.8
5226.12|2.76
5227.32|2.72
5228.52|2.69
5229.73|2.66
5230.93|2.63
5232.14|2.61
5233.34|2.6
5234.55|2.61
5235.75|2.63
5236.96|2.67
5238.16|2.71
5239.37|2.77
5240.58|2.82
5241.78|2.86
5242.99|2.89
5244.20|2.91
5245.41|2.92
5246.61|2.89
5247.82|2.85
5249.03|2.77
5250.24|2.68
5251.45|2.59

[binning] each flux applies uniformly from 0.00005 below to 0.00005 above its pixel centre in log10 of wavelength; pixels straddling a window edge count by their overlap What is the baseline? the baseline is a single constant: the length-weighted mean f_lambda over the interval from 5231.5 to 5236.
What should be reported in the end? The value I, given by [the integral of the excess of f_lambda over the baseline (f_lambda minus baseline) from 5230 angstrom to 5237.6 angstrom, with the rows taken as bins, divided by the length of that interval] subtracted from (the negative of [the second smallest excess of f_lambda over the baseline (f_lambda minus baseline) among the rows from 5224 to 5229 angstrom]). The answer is -0.12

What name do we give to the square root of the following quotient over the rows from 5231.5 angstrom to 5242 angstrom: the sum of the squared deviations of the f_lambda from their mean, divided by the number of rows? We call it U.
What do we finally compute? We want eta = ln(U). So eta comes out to -2.4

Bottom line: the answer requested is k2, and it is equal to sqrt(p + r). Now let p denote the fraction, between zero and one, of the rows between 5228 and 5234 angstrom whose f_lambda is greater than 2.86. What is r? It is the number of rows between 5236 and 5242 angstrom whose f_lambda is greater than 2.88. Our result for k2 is 0.0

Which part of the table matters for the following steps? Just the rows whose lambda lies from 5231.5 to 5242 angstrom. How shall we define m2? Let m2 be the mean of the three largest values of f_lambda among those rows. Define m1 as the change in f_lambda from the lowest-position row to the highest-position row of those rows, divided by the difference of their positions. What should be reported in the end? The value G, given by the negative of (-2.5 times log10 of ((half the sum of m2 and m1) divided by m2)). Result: -0.743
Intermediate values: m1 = 0.03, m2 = 2.82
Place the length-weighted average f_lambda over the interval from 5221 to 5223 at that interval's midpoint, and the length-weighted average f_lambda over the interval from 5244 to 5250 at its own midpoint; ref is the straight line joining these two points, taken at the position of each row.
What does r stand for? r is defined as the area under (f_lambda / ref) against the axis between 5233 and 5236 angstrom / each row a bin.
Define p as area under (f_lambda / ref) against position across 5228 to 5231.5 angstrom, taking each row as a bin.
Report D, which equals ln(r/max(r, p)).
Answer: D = -0.17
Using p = 3.25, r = 2.7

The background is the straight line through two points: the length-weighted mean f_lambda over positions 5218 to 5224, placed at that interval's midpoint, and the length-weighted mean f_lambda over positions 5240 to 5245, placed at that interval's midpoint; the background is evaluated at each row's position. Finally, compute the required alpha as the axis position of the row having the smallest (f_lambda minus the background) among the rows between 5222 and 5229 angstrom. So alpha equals 5228.52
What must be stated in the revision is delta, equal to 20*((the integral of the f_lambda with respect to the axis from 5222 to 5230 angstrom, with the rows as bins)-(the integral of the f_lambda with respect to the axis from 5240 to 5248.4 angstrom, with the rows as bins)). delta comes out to -41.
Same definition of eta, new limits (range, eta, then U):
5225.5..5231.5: -3.1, 0.045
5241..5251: -2.6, 0.077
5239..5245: -3.0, 0.050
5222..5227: -3.3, 0.038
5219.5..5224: -4.1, 0.017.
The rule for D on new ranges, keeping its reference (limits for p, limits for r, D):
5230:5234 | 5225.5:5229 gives -0.09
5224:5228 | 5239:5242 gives -0.27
